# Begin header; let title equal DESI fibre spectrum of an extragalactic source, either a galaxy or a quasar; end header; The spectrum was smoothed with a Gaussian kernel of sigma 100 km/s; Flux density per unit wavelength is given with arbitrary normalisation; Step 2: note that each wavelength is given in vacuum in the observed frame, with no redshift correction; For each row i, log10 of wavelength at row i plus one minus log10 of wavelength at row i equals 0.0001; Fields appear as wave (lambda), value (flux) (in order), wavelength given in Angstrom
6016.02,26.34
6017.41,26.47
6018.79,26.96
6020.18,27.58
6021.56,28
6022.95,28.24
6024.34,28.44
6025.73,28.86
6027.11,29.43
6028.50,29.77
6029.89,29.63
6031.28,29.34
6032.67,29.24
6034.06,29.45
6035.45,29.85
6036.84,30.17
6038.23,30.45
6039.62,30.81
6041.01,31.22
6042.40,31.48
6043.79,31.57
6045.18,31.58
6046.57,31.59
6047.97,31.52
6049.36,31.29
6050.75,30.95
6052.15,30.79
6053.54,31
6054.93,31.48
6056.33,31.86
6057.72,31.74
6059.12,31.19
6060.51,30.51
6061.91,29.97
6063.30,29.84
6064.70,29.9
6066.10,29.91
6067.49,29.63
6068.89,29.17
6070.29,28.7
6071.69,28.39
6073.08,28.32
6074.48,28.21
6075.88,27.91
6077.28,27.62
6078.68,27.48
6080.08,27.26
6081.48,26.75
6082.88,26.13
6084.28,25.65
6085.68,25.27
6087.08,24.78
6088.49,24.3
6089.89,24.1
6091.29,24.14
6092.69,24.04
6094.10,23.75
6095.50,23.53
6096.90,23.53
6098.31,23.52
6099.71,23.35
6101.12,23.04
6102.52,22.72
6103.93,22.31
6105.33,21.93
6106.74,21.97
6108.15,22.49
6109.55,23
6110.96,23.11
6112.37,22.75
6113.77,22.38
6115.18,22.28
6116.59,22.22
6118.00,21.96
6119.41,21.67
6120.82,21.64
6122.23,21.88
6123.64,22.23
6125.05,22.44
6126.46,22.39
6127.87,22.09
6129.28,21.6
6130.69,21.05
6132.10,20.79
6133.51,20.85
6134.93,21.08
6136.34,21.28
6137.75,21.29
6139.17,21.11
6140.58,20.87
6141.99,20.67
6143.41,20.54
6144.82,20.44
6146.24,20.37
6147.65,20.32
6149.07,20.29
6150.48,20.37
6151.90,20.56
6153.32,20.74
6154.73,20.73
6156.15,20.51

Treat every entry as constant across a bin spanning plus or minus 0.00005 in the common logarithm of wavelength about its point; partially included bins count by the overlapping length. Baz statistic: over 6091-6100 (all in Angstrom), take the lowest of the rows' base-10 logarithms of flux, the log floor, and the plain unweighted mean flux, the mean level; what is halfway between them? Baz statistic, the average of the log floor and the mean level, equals 12.5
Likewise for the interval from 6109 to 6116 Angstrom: 12.0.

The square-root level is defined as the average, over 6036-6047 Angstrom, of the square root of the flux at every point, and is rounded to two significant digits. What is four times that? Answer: 22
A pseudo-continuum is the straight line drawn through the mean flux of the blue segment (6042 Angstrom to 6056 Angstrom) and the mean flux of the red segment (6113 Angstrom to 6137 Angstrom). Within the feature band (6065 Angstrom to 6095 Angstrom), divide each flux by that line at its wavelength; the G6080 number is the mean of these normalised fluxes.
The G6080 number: 0.97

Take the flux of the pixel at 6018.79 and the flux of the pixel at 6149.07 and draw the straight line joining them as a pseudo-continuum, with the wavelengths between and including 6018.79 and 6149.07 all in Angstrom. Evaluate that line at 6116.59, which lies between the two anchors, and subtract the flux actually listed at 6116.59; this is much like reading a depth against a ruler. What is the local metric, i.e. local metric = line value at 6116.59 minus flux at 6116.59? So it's 0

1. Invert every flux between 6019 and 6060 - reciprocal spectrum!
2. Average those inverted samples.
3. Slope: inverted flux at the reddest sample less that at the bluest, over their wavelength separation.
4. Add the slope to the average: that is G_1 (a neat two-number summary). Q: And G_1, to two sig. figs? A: 0.033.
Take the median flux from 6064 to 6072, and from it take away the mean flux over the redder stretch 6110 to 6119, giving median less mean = 7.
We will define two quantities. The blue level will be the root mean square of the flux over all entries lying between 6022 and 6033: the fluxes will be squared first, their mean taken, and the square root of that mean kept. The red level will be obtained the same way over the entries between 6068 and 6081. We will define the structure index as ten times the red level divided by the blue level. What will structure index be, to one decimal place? 9.7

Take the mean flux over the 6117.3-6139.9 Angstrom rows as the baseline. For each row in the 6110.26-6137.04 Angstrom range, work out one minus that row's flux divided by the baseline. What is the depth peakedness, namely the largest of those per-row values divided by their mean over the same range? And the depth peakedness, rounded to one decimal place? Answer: -2.7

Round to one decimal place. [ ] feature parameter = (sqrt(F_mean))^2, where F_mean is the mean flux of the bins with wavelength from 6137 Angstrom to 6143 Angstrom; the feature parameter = 21.0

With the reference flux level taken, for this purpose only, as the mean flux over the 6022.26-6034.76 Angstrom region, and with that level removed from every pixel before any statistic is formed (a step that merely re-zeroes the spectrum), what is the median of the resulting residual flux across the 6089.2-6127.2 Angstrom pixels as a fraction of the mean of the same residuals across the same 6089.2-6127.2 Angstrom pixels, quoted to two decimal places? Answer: 1.04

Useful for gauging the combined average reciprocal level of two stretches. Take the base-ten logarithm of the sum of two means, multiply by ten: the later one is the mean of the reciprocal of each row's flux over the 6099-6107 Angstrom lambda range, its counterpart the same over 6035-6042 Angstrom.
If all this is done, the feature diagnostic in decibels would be -11.1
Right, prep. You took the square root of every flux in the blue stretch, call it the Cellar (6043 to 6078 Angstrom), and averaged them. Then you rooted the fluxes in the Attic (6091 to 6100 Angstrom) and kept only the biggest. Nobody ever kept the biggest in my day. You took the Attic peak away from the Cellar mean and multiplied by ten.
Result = 5.8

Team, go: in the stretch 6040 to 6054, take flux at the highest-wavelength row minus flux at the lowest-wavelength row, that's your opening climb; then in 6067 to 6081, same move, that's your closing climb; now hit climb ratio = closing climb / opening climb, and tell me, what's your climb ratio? 10.8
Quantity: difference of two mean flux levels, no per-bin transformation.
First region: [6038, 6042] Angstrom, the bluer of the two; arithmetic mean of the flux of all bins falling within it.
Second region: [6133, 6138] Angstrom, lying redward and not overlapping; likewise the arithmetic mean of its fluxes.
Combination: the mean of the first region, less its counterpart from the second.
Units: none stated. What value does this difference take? 10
